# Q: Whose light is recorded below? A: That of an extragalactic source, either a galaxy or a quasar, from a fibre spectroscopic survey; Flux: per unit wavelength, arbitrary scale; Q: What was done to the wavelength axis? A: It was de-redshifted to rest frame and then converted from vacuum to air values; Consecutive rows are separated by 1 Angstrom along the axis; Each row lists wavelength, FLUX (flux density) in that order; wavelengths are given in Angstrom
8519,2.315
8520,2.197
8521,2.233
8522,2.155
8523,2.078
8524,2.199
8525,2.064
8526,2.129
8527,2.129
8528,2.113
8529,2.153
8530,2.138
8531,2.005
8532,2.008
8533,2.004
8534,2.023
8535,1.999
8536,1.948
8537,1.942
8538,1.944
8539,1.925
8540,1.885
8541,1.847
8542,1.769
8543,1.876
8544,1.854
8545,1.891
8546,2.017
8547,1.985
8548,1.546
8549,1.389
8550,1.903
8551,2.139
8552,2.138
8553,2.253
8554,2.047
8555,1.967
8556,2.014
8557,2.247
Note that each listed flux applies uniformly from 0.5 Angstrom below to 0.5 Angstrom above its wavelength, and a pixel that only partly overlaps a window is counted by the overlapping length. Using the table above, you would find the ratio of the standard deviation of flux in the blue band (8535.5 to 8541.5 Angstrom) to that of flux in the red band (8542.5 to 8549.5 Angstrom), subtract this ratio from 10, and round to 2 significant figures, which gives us 9.8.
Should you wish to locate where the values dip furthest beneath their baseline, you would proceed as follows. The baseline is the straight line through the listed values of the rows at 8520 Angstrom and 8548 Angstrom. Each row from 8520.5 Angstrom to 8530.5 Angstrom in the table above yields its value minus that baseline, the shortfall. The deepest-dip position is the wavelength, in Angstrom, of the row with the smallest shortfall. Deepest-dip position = 8523 Angstrom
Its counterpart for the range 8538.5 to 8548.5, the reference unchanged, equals 8548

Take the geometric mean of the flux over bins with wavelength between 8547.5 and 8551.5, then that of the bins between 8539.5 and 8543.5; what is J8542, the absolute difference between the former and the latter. 0.12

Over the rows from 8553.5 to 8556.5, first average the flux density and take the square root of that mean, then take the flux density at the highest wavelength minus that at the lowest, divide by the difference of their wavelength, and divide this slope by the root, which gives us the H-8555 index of -0.0116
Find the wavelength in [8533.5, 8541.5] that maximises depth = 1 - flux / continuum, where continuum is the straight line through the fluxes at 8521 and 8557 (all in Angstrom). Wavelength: 8541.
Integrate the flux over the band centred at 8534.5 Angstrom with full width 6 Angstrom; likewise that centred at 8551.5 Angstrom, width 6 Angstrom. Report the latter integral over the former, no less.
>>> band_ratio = 0.995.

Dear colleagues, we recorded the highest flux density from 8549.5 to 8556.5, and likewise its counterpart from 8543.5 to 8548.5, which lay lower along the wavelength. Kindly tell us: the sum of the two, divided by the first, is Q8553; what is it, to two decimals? 1.90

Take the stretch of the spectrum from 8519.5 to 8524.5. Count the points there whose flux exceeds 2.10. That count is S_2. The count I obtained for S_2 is 4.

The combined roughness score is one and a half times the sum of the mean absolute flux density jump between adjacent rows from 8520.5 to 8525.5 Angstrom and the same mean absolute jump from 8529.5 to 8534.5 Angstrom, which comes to 0.214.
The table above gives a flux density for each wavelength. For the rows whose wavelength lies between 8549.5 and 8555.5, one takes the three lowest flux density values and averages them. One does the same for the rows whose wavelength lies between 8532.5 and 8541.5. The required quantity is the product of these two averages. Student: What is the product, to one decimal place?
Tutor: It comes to 3.7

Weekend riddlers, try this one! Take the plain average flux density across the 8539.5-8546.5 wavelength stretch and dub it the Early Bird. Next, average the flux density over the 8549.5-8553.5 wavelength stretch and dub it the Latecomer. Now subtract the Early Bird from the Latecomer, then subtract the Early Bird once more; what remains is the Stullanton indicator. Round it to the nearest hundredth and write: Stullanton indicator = -1.65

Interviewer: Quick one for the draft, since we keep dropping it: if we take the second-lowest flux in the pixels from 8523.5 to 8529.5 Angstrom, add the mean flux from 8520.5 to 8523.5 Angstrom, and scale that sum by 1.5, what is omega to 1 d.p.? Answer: 6.4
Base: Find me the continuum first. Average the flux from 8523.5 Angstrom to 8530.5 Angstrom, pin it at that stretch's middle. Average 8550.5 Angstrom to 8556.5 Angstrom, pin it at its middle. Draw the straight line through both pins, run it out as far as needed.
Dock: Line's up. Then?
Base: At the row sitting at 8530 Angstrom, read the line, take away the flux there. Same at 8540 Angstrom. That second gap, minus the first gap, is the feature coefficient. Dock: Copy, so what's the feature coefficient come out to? 0.238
